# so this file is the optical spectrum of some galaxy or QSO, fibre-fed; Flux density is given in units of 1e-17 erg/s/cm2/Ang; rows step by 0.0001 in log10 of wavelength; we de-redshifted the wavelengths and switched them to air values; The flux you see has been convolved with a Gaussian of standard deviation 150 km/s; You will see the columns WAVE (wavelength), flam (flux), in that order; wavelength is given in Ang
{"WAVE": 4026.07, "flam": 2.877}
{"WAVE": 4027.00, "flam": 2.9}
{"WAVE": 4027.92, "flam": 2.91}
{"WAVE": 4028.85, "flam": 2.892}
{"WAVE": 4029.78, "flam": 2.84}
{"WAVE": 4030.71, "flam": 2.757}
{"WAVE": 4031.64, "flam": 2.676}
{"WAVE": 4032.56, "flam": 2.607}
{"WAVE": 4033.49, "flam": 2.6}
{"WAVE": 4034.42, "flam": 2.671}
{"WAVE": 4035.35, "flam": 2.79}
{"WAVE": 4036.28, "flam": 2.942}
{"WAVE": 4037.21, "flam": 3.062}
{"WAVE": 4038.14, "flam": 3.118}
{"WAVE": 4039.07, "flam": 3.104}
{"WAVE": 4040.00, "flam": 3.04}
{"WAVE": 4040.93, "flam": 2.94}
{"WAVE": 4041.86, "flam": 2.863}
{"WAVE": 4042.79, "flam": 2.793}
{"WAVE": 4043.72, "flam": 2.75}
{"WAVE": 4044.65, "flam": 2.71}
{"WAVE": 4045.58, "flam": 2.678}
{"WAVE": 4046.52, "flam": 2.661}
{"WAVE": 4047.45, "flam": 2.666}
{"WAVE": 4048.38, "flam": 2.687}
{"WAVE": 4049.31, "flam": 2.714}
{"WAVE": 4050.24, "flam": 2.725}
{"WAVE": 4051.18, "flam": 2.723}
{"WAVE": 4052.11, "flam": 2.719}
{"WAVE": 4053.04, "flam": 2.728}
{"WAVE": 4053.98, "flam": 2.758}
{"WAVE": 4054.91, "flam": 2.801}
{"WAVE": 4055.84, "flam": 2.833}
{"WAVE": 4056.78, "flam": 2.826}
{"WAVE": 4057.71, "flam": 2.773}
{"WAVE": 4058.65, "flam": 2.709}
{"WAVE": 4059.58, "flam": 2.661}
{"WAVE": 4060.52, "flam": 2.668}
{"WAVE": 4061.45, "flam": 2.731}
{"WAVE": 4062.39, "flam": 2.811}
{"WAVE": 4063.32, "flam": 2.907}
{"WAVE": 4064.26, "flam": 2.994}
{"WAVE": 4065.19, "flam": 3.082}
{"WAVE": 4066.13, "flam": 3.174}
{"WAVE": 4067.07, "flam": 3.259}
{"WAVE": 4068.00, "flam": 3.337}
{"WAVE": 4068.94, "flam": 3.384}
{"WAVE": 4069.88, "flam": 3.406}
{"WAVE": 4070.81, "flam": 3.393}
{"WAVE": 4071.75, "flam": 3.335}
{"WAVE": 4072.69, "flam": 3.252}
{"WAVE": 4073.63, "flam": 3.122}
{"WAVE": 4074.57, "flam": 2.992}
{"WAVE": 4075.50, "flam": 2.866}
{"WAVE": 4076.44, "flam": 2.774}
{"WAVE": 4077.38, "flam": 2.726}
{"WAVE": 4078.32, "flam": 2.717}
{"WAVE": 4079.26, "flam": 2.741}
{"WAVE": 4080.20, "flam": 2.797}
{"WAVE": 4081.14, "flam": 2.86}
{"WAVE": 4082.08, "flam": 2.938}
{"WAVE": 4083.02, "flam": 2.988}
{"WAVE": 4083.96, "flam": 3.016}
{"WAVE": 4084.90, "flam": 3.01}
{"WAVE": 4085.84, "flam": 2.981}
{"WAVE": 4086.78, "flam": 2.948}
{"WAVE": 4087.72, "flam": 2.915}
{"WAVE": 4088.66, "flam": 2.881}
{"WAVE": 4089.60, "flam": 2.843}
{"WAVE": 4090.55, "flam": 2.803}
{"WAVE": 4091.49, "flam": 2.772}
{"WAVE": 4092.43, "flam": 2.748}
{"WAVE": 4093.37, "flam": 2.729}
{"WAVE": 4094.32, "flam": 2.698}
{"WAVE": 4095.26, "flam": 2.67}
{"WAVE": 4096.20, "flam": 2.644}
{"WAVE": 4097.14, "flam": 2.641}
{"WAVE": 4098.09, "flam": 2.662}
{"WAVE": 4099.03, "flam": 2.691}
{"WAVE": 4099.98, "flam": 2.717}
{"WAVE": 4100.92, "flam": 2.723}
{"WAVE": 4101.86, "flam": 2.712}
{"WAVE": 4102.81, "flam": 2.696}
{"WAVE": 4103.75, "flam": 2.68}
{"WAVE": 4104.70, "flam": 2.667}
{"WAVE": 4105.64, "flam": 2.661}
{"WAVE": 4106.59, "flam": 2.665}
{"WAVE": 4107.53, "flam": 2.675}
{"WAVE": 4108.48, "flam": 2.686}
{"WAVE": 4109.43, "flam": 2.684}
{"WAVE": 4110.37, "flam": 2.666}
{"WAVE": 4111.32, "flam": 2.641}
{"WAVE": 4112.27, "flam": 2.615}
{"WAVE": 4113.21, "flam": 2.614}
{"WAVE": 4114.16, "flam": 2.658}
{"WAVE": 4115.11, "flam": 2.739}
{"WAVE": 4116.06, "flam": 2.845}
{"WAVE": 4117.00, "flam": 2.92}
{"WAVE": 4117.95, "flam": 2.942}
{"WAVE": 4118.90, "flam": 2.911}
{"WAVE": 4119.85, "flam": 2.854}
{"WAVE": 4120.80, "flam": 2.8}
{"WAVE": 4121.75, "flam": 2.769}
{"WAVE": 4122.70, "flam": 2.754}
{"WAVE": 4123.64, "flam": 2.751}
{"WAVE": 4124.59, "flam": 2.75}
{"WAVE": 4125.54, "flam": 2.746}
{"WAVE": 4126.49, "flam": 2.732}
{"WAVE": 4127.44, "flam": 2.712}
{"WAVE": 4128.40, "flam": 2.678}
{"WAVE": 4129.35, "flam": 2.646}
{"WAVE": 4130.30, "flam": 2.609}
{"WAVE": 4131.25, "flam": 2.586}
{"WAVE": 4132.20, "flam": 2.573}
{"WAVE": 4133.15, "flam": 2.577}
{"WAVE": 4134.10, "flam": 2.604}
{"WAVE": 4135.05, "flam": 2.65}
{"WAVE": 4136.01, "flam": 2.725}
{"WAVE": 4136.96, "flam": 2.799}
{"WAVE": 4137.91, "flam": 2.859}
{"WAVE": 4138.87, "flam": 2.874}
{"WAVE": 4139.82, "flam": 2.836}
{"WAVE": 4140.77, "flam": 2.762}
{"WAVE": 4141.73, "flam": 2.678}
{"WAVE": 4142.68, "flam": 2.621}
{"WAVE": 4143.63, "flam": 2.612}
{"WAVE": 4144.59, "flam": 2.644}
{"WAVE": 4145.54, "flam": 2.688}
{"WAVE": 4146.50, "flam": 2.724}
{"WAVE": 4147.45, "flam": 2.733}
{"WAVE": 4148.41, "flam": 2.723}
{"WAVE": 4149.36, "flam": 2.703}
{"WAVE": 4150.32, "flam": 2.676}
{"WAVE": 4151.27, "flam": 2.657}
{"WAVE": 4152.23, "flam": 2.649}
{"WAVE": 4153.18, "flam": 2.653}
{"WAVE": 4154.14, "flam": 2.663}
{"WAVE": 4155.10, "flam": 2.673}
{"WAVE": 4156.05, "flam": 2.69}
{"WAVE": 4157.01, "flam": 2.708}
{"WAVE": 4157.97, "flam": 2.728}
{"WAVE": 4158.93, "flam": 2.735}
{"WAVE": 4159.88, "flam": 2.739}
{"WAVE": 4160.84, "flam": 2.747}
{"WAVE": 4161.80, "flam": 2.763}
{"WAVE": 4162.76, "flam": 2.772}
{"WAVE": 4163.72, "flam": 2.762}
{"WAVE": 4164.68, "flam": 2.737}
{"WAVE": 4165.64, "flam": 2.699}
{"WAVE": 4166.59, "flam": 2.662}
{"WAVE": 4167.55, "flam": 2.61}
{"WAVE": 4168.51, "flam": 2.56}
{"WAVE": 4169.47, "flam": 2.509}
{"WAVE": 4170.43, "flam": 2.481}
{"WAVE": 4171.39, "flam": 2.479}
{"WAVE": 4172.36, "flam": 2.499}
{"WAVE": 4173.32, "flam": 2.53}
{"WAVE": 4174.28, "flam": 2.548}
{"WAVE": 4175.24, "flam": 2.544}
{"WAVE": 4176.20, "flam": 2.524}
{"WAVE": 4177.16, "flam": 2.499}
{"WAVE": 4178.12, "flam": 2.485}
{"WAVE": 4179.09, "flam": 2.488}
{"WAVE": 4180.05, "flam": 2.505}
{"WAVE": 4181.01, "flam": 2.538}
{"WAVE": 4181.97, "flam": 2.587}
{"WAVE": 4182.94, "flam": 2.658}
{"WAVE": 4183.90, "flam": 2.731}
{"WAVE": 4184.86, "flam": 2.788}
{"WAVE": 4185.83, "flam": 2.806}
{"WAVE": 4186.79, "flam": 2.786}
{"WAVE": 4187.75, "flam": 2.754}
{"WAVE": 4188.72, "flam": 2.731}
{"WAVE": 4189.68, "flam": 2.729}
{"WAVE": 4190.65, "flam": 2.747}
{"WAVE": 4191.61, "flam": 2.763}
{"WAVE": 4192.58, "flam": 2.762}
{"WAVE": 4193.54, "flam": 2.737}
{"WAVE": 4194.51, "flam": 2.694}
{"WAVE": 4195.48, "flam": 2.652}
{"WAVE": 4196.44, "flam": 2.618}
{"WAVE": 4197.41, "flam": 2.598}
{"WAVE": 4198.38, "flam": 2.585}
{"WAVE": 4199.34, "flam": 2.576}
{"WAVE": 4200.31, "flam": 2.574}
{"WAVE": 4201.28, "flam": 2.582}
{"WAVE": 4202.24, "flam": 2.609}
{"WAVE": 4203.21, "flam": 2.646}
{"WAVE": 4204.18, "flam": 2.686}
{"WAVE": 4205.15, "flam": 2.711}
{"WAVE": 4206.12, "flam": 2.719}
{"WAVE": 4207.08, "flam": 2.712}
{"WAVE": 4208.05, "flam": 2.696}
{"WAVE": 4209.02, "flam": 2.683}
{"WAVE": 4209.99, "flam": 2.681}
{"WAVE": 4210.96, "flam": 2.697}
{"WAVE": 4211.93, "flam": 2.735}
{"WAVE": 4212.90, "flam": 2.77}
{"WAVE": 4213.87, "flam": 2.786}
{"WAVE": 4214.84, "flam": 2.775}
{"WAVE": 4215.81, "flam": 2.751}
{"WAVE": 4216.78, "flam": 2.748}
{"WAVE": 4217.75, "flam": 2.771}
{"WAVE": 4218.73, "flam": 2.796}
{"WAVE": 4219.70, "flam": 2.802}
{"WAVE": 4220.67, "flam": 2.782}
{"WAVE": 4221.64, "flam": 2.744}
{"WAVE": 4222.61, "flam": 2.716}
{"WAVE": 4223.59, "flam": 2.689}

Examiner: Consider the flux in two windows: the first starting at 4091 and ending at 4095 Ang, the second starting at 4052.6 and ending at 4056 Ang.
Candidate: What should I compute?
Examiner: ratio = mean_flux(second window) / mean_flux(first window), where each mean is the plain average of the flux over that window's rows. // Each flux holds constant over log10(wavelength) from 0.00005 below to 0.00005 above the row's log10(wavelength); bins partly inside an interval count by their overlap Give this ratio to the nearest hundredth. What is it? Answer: 1.02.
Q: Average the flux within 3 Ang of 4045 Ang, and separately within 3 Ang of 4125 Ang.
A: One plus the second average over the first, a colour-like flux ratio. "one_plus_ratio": 2.01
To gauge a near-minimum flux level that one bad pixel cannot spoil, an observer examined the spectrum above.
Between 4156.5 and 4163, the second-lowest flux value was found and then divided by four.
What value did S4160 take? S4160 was 0.68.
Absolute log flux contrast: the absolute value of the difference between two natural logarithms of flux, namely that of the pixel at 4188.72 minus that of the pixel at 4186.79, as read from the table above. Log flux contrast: 0.020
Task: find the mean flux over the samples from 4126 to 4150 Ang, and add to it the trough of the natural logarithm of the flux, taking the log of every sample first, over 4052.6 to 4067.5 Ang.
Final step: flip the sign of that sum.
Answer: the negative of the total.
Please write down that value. -3.67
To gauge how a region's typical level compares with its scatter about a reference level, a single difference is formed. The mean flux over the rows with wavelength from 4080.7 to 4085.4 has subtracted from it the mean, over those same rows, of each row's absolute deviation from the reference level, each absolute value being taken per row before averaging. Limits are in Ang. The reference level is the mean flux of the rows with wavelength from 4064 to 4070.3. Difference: 2.69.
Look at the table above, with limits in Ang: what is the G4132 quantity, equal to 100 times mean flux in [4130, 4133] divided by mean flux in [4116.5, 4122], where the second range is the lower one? 90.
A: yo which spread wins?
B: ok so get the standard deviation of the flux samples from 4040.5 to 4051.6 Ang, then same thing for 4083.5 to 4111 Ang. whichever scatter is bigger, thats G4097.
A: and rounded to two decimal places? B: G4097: 0.12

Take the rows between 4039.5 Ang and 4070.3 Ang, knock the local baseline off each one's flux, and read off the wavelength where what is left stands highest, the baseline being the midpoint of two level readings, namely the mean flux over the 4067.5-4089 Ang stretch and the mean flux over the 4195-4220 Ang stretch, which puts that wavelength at 4069.88 Ang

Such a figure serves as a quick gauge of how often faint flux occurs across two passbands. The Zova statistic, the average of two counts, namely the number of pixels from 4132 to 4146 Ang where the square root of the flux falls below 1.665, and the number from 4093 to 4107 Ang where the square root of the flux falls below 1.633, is 8.0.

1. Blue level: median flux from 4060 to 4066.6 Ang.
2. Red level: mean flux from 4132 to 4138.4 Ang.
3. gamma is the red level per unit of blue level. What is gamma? 0.92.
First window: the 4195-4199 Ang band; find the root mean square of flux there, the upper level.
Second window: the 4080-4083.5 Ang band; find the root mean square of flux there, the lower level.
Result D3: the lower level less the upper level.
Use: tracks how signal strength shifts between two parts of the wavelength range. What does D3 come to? 0.28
